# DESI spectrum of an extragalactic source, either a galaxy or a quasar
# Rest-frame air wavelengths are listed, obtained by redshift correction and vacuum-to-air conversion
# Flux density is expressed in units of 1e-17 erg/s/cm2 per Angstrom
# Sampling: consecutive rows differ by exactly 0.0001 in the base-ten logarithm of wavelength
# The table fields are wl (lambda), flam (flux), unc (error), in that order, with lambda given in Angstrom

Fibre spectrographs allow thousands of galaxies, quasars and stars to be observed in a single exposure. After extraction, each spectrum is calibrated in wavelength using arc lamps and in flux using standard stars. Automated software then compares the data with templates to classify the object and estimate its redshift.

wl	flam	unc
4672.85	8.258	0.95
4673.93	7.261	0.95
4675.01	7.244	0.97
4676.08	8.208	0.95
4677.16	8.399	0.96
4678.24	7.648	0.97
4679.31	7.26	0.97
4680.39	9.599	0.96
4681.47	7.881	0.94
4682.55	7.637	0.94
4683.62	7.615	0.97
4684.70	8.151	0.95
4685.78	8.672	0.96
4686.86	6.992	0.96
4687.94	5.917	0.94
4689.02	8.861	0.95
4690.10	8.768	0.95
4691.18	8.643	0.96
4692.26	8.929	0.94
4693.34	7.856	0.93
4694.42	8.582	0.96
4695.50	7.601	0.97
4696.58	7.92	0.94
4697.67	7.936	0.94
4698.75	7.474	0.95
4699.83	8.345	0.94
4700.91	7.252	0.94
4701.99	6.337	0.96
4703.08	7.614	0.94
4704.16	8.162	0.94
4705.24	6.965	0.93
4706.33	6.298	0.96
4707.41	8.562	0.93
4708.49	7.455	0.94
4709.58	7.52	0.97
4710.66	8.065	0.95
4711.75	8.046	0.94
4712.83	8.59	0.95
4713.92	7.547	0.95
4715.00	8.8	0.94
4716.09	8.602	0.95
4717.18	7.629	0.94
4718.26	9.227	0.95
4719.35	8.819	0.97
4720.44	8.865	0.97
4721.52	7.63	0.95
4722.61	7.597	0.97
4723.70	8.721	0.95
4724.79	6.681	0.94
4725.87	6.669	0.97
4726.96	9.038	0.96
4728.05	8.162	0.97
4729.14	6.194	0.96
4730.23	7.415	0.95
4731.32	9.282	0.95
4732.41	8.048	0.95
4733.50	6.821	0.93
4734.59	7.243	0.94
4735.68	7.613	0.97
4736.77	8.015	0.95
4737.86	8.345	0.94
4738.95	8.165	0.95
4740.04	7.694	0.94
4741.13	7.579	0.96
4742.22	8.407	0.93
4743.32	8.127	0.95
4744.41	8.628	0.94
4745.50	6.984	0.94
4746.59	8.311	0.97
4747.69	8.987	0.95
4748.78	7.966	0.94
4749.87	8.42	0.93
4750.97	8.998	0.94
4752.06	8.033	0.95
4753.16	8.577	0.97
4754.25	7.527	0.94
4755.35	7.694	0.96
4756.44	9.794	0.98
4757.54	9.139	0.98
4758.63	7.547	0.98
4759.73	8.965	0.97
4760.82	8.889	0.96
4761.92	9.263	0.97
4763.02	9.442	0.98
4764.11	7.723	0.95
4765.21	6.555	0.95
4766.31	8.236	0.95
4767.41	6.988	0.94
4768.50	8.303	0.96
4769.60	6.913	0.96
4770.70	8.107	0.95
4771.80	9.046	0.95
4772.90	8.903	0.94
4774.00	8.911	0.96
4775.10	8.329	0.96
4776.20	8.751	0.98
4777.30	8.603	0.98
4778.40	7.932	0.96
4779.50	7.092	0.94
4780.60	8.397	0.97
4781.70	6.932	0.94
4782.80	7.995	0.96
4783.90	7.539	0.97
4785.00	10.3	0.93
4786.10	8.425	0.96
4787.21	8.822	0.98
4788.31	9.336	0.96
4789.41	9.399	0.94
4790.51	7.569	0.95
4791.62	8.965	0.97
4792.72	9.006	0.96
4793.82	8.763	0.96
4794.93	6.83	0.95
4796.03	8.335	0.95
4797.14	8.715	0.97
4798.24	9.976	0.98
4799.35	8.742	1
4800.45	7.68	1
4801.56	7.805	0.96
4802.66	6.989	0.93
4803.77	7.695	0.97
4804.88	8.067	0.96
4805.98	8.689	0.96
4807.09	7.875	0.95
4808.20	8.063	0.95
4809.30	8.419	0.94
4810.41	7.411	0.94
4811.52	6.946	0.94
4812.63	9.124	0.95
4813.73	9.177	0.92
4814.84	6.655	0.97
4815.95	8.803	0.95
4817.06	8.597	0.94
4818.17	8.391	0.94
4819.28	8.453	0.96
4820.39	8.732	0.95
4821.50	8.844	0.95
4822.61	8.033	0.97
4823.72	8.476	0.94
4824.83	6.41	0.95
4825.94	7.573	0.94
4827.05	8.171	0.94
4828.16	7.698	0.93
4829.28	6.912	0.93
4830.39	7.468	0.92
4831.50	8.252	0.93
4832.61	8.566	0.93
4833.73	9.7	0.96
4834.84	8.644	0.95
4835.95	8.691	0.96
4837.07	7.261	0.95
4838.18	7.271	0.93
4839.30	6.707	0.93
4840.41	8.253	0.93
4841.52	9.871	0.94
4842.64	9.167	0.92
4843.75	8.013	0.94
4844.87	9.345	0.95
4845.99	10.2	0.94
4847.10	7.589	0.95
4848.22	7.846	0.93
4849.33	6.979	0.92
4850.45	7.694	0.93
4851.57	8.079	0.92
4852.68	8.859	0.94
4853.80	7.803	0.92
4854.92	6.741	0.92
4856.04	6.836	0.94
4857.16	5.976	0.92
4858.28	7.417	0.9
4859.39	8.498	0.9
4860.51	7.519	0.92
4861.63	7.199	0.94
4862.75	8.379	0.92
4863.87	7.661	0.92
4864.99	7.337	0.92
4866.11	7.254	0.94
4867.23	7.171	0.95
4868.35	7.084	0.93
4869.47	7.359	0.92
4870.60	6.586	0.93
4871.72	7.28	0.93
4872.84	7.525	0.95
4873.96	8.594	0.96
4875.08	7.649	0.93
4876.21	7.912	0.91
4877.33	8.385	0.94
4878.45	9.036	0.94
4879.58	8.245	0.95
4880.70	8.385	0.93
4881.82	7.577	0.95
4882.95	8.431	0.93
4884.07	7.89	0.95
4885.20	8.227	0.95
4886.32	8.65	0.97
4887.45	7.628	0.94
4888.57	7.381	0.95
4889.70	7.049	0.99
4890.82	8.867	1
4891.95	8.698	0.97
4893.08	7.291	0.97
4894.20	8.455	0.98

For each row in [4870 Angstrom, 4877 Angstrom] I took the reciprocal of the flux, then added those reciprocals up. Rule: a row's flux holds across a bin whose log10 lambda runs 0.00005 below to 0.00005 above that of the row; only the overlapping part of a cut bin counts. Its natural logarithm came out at -0.23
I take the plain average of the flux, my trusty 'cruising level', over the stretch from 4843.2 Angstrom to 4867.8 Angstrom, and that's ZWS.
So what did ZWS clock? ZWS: 7.7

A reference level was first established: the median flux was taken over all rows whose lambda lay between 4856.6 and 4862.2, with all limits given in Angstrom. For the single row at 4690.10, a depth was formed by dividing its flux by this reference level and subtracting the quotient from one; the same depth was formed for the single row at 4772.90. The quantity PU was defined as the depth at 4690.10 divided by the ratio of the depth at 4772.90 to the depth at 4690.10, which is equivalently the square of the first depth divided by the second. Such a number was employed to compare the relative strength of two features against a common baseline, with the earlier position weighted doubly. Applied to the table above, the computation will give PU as -0.17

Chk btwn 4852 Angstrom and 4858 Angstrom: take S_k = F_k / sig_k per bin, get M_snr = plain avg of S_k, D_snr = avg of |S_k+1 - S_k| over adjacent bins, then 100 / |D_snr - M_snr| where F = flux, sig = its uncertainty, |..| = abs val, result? 14.1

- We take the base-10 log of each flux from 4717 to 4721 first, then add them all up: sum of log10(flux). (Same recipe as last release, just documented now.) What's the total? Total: 3.74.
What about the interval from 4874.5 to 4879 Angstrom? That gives 3.66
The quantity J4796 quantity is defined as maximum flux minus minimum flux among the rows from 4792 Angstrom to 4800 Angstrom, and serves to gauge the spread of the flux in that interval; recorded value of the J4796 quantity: 3.15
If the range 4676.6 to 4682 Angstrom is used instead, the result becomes 2.34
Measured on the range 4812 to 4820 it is 2.52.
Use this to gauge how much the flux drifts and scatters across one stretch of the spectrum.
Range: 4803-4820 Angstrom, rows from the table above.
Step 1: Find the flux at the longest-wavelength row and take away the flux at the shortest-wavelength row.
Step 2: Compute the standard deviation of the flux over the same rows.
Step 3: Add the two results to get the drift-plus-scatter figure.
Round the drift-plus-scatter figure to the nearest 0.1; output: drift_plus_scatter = 1.5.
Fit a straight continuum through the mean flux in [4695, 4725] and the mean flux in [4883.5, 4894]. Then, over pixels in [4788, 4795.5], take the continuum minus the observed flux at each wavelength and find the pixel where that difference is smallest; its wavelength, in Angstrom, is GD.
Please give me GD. 4789.41 Angstrom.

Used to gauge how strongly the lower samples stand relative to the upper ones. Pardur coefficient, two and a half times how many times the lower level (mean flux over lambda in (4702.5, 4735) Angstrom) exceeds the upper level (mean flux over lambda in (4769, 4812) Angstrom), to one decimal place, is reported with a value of 2.4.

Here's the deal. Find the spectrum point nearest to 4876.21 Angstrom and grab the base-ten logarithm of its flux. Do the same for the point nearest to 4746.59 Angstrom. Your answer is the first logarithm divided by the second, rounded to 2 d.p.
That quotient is 0.98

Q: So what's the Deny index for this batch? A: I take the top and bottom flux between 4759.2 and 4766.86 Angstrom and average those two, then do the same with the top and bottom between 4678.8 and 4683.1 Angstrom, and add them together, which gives 16.4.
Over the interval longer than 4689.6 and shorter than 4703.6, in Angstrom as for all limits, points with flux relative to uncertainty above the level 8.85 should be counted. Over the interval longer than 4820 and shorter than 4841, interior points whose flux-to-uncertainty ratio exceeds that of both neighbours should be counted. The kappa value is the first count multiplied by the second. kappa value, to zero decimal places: 25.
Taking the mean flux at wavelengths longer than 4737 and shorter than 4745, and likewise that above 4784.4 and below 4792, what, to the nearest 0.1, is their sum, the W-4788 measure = 17.1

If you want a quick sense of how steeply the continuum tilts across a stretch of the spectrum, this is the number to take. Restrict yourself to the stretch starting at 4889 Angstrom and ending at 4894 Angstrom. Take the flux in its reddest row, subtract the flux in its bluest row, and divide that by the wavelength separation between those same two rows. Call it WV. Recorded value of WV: 0.07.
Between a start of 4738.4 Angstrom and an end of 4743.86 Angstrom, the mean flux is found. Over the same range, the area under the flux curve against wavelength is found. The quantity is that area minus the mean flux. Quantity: 35.6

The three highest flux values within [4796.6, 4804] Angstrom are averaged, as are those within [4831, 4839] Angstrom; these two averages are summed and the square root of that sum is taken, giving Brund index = 4.26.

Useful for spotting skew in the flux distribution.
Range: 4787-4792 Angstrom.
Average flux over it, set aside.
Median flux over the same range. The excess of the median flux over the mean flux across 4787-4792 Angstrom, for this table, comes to 0.15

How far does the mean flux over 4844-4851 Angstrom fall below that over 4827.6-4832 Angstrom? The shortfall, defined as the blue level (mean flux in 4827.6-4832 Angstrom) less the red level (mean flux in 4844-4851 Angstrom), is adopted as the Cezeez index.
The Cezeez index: -0.7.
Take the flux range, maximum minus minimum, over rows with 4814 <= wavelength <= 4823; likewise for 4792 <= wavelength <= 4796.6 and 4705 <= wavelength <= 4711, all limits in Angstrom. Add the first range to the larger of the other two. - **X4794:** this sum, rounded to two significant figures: 4.5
